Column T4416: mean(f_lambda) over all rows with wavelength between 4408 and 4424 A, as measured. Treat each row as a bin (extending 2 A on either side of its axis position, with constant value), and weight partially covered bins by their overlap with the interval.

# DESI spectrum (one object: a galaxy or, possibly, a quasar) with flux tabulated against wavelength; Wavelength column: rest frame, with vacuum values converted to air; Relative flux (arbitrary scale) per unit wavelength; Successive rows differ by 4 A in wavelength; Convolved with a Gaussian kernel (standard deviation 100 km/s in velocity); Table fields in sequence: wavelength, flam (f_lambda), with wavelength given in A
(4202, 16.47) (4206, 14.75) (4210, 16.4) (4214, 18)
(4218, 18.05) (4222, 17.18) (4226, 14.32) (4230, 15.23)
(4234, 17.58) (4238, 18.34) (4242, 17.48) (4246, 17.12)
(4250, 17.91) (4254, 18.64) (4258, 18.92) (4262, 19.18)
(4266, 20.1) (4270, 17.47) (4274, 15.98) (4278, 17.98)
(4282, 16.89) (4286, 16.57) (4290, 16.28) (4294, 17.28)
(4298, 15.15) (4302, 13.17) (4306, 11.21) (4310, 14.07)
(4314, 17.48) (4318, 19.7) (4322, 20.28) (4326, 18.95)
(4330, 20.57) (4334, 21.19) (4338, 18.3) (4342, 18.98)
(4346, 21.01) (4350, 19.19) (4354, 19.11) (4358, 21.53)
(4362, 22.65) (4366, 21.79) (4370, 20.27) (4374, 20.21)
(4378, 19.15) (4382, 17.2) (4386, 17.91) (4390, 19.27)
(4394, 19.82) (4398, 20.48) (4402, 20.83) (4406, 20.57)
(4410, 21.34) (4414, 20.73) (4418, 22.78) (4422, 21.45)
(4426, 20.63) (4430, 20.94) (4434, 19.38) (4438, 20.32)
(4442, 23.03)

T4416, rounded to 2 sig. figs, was 22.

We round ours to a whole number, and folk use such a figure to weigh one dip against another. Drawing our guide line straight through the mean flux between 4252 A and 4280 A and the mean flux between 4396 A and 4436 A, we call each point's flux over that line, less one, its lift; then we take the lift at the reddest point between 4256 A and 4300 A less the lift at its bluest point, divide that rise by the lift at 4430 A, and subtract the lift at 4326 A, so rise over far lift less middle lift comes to 23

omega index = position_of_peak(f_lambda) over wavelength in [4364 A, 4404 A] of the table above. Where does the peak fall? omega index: 4366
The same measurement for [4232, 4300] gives 4266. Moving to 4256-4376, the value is 4362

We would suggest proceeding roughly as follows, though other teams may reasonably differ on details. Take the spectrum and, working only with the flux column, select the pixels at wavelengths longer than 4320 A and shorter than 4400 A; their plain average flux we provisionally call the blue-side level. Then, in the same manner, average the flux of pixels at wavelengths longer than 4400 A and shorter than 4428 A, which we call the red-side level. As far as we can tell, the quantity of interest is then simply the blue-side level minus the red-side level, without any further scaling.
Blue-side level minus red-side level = -1.30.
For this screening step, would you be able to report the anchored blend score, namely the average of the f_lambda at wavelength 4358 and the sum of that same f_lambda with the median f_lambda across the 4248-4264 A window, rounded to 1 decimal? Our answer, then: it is 30.9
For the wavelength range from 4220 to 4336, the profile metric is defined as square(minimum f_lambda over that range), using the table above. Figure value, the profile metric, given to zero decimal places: 126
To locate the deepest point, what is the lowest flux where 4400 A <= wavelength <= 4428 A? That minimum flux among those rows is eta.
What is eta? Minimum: 20.57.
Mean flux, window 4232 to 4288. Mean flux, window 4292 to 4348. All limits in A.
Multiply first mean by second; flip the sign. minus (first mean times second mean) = -316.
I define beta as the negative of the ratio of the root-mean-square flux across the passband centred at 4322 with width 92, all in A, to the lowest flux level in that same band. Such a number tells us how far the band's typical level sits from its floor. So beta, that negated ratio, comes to -1.6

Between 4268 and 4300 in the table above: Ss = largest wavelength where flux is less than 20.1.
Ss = 4298 A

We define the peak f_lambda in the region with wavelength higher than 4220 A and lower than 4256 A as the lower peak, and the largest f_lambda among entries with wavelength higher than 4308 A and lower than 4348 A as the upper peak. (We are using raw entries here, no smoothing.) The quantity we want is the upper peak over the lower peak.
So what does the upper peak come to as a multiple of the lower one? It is 1.14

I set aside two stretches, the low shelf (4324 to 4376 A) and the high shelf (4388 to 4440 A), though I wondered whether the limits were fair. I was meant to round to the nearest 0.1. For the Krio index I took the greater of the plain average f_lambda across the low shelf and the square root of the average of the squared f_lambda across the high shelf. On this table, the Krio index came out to 20.7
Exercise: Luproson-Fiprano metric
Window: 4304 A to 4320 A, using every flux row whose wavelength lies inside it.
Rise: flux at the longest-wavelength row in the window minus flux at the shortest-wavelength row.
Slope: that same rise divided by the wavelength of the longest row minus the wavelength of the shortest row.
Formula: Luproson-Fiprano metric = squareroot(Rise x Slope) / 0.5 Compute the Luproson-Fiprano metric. 4.9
